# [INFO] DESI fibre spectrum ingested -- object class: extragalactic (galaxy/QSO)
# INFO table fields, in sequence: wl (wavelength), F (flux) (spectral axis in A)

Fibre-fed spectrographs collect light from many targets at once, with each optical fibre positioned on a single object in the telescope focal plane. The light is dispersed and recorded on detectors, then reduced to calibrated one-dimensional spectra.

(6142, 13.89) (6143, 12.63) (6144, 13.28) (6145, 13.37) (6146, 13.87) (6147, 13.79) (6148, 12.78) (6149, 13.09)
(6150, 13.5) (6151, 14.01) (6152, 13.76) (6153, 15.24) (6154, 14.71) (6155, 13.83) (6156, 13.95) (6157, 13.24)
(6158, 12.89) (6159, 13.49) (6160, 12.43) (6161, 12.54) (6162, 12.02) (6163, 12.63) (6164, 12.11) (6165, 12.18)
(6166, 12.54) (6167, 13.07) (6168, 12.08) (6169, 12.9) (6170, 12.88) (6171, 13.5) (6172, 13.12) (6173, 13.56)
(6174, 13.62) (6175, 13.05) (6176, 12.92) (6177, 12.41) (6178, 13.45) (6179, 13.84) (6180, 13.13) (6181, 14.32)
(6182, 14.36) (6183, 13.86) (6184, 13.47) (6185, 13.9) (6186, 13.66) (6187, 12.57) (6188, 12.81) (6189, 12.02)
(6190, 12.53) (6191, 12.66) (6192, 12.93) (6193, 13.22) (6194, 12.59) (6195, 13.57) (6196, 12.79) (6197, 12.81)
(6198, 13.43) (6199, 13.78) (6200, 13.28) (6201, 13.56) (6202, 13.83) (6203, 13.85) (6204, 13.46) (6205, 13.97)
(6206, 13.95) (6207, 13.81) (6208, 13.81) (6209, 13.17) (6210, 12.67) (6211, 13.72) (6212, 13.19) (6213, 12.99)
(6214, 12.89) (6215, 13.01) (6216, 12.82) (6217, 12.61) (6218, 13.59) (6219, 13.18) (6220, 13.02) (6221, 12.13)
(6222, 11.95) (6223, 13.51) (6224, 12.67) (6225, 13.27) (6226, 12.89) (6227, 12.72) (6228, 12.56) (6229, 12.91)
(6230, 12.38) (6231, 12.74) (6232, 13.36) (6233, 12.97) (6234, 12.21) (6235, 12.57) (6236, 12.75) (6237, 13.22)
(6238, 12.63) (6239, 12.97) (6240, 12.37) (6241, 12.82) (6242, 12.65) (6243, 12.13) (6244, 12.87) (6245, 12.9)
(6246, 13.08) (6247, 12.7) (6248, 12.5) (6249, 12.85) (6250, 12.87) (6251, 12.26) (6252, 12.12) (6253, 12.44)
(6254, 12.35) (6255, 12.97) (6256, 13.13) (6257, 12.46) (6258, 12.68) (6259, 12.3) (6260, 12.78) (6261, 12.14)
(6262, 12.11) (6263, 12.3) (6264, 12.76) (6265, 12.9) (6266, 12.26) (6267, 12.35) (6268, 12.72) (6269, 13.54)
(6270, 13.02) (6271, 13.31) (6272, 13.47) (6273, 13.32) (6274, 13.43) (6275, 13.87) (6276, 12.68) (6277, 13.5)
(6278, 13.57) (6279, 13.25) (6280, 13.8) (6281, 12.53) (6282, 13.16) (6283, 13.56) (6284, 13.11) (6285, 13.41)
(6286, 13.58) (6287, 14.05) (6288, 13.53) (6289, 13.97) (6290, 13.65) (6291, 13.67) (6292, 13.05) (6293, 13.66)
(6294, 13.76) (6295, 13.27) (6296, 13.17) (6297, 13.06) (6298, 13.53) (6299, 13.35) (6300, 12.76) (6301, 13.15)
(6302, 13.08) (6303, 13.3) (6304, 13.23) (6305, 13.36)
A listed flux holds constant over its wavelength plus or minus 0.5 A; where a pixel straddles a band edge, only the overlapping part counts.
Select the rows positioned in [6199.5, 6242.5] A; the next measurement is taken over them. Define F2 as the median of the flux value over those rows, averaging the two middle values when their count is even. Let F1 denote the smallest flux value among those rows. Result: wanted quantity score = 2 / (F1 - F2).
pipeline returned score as -2.0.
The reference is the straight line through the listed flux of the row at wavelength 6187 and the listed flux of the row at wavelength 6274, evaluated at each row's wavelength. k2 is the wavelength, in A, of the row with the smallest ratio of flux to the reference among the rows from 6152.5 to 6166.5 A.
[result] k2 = 6162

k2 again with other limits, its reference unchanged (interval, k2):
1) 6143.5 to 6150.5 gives 6148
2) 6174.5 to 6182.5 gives 6177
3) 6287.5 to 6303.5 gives 6300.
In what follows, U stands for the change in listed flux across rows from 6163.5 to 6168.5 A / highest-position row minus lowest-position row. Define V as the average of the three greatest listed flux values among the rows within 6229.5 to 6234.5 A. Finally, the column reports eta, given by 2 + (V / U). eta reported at -432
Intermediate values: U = 0.0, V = 13.0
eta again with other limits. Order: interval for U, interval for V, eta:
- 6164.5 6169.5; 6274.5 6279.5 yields 21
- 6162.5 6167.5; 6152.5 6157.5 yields 35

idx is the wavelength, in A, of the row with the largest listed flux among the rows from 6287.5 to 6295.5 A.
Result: 6289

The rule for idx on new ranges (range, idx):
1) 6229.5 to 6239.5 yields 6232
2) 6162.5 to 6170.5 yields 6167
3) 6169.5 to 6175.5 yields 6174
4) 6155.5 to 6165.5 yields 6156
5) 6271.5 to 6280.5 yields 6275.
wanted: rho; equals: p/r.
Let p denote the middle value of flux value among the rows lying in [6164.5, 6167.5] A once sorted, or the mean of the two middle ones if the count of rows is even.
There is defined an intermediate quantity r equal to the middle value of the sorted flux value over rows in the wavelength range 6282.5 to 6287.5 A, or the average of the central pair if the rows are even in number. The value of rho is 0.92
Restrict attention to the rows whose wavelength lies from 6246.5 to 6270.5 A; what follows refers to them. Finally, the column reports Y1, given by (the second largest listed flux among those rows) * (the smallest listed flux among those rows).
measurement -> 159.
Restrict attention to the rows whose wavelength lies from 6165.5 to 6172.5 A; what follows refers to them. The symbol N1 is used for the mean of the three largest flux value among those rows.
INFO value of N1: 13.2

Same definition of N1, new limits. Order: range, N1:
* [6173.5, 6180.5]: 13.6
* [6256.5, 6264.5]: 12.7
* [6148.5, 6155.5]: 14.7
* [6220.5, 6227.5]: 13.2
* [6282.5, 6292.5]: 13.9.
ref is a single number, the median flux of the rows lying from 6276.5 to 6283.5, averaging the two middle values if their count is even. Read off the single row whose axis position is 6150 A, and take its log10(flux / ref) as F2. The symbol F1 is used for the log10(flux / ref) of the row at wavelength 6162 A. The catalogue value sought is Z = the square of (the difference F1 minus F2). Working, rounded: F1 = -0.050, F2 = 0.000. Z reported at 0.0025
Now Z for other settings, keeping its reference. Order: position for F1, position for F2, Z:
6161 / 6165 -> 0.0002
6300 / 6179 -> 0.0012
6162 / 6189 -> 0.0000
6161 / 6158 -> 0.0001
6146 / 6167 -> 0.0007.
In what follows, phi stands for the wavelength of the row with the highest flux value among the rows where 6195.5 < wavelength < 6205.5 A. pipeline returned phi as 6205 A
